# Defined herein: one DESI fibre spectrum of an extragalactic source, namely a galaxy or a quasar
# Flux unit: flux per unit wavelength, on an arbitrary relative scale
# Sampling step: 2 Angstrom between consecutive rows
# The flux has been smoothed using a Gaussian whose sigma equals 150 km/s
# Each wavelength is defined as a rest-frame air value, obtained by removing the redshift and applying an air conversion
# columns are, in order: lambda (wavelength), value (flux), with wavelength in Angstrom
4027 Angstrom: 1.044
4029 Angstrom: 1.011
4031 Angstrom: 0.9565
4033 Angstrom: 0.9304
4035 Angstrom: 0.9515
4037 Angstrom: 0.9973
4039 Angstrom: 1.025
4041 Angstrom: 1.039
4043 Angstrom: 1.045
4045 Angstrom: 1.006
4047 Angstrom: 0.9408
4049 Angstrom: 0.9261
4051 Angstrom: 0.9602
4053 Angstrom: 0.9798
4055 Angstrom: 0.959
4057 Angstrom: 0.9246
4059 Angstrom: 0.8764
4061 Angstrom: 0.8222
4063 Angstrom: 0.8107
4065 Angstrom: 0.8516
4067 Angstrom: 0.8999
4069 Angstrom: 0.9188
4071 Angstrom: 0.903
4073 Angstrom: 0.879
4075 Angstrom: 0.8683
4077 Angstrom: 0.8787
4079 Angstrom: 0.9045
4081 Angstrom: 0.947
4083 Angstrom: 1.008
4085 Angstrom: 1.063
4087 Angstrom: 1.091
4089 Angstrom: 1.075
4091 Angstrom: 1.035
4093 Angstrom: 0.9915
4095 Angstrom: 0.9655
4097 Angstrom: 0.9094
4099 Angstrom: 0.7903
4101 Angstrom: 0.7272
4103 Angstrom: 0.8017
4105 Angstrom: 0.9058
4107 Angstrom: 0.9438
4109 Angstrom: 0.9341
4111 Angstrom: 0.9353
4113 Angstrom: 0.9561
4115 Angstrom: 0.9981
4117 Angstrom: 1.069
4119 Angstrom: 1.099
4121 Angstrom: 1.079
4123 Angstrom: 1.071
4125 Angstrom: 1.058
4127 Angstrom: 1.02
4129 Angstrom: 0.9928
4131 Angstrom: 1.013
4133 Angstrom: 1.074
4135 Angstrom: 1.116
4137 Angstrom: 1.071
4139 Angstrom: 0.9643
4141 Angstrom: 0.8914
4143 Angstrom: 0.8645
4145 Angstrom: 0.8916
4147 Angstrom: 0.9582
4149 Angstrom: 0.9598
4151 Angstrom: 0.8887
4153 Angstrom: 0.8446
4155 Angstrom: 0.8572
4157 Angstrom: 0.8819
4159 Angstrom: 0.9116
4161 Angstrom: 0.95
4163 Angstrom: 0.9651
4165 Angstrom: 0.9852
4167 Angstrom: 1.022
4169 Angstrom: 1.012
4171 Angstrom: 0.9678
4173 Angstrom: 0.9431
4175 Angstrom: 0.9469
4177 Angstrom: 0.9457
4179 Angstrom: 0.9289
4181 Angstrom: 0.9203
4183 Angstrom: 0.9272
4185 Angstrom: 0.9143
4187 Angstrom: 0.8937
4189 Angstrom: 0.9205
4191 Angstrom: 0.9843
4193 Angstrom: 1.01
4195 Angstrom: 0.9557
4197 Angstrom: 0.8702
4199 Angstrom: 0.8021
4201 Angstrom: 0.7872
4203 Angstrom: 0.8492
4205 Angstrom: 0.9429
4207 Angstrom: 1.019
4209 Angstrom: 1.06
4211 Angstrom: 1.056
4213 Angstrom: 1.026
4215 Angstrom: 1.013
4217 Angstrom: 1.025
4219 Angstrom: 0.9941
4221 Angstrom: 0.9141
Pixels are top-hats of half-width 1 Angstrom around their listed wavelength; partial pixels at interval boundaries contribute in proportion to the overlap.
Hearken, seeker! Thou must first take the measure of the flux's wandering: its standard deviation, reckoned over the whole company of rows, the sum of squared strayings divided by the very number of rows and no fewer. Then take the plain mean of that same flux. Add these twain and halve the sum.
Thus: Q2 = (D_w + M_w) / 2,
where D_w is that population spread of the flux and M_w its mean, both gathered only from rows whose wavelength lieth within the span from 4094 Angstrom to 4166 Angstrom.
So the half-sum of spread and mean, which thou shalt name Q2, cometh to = 0.522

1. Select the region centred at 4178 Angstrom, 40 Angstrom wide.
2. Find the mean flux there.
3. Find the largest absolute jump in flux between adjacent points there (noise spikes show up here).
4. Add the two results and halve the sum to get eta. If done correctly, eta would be 0.517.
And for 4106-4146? 0.554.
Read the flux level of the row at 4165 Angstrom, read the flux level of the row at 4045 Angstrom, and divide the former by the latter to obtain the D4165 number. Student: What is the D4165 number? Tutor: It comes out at 0.98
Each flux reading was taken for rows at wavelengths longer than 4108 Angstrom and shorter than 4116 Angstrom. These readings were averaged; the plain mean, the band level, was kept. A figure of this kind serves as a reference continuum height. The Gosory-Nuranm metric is 0.96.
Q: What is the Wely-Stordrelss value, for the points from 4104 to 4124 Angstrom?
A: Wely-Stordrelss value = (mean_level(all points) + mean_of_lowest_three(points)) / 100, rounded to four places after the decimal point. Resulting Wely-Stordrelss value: 0.0192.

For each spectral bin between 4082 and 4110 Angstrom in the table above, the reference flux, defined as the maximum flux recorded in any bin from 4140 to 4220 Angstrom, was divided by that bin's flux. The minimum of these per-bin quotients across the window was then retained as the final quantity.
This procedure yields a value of 0.97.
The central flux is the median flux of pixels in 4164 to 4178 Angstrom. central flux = 0.97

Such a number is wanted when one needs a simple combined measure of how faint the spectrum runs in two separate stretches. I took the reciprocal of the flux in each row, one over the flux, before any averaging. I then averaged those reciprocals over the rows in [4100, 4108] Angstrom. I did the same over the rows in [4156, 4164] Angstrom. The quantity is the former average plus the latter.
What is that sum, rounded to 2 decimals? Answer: 2.28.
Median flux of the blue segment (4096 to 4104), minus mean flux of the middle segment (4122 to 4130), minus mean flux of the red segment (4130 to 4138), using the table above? -1.31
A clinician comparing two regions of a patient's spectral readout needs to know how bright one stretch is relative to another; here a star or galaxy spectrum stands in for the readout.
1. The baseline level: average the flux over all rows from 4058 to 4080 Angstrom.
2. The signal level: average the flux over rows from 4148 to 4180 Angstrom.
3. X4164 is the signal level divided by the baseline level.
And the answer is 1.07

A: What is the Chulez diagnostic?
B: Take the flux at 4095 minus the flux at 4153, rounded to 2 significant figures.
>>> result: 0.12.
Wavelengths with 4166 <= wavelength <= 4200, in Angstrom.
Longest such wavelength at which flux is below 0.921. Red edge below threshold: 4199 Angstrom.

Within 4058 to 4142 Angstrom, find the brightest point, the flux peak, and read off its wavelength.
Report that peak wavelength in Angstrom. 4135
